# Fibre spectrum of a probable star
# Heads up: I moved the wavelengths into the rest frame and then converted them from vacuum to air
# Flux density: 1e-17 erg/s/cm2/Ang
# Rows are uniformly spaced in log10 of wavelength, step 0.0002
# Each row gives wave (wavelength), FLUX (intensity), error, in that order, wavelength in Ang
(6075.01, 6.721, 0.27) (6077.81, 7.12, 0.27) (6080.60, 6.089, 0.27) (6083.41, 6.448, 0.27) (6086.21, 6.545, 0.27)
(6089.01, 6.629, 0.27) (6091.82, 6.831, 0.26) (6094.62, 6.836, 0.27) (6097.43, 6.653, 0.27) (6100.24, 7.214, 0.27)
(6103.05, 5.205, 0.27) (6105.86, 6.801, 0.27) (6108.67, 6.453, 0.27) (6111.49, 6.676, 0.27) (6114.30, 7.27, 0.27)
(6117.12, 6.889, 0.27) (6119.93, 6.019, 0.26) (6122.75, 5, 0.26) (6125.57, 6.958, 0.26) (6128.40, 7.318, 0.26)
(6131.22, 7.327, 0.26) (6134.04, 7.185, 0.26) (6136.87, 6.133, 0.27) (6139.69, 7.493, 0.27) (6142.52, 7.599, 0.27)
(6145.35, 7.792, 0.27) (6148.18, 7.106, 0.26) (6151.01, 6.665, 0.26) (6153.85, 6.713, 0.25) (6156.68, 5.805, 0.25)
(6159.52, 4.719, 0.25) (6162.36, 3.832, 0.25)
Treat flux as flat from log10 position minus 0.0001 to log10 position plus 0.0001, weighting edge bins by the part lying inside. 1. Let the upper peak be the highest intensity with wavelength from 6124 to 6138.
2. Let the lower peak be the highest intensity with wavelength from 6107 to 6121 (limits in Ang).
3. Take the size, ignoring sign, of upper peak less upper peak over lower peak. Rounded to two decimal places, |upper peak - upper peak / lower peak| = 6.32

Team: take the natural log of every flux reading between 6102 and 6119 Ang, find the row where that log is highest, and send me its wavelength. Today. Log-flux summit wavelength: 6114.30 Ang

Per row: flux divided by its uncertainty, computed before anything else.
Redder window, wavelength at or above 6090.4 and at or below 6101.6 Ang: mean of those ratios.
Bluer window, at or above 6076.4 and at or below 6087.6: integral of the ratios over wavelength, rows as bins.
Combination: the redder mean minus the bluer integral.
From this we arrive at -246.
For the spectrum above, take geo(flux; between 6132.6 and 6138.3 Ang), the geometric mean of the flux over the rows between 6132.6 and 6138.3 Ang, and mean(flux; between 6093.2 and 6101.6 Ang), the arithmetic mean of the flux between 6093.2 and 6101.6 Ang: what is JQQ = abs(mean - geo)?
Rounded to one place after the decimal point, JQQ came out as 0.3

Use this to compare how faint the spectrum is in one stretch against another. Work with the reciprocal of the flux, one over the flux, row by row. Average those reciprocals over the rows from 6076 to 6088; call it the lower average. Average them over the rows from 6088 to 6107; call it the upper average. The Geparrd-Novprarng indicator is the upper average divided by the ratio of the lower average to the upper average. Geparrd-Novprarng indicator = 0.153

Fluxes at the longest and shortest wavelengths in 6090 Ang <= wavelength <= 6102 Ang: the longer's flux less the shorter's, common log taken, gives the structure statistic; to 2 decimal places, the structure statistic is -0.42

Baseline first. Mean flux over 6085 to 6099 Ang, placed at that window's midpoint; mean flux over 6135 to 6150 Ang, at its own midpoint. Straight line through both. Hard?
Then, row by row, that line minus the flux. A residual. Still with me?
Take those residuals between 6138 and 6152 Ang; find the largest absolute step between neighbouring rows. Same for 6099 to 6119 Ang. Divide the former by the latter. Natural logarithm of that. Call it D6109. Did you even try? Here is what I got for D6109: -1.0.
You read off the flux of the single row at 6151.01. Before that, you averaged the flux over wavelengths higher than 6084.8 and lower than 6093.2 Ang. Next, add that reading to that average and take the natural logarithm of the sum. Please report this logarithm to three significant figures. 2.59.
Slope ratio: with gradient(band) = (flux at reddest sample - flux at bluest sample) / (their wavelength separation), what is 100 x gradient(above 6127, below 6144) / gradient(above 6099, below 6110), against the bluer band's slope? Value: -22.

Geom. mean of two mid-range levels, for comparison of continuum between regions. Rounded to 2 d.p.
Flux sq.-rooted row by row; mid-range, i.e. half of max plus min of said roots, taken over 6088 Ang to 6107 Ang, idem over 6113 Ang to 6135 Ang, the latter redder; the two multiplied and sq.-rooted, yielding 2.48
